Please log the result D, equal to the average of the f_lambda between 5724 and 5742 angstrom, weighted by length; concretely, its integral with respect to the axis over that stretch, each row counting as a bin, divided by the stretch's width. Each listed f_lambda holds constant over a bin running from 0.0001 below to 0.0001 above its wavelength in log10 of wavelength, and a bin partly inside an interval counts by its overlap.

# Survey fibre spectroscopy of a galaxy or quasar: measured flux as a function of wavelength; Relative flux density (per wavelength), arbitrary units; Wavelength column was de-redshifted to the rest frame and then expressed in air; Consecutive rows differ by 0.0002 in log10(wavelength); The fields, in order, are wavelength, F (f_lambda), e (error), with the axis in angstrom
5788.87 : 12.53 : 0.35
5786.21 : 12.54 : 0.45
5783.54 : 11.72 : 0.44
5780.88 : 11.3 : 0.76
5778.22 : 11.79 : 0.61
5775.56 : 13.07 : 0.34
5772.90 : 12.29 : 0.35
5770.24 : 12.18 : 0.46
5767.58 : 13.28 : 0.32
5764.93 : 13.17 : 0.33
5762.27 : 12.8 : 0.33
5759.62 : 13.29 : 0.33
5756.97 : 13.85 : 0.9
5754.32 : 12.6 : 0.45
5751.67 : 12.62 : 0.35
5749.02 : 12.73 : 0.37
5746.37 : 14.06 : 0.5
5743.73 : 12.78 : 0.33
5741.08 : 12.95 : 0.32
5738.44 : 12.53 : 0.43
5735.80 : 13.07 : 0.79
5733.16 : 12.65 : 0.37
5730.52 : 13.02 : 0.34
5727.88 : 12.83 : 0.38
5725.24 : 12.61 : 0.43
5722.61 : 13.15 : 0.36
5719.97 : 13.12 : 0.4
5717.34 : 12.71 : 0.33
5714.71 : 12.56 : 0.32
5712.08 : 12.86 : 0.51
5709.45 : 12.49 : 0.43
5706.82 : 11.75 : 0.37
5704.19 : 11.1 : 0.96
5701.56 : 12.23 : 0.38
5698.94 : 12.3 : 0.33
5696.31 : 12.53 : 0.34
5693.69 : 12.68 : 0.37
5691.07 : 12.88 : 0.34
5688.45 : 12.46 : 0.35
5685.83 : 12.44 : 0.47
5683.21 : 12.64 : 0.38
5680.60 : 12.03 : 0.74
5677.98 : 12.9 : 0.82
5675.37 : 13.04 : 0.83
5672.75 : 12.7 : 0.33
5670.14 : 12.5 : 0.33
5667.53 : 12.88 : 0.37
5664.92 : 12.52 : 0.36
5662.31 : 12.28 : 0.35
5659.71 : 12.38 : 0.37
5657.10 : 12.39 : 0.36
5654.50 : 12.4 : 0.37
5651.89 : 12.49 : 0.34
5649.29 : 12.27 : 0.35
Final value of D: 12.8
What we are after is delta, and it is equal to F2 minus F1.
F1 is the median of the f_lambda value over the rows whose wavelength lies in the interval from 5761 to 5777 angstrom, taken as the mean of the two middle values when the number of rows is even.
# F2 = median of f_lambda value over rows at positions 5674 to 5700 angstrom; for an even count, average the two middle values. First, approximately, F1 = 12.9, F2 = 12.6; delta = -0.35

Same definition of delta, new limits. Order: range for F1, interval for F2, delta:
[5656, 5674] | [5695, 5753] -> 0.18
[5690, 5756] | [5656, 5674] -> -0.18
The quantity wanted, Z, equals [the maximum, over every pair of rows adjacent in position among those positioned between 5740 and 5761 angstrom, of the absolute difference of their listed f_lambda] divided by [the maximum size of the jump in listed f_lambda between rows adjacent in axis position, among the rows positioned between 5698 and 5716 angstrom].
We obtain 1.2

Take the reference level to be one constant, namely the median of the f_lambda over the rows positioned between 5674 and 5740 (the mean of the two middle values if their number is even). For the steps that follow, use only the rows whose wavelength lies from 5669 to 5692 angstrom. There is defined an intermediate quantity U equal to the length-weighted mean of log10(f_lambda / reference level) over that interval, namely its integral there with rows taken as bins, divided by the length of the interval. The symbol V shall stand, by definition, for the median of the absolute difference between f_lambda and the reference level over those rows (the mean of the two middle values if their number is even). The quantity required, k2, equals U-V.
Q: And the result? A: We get -0.20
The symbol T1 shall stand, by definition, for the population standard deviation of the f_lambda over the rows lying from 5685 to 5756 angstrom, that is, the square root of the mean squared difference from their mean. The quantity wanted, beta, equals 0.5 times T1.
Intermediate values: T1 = 0.50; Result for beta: 0.25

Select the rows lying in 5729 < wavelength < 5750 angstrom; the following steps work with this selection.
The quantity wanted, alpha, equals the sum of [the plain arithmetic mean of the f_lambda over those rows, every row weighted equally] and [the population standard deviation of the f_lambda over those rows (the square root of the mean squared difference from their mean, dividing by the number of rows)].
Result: 13.4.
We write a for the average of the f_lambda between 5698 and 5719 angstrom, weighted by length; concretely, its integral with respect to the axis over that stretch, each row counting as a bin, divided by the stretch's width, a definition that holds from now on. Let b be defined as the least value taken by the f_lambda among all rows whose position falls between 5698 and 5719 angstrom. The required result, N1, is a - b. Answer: 1.2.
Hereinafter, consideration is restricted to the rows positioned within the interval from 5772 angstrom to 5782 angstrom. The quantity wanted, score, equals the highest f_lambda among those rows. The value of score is 13.07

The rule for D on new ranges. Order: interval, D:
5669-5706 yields 12.4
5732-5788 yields 12.7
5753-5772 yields 13.0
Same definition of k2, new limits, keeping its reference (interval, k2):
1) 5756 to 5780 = -0.52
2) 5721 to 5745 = -0.18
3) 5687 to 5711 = -0.25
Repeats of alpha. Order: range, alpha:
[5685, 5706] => 12.8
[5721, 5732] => 13.1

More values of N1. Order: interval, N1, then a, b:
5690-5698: 0.1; 12.7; 12.53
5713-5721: 0.2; 12.8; 12.56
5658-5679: 0.4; 12.6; 12.28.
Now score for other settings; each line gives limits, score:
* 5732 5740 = 13.07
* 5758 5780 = 13.29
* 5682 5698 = 12.88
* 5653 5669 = 12.88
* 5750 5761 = 13.85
